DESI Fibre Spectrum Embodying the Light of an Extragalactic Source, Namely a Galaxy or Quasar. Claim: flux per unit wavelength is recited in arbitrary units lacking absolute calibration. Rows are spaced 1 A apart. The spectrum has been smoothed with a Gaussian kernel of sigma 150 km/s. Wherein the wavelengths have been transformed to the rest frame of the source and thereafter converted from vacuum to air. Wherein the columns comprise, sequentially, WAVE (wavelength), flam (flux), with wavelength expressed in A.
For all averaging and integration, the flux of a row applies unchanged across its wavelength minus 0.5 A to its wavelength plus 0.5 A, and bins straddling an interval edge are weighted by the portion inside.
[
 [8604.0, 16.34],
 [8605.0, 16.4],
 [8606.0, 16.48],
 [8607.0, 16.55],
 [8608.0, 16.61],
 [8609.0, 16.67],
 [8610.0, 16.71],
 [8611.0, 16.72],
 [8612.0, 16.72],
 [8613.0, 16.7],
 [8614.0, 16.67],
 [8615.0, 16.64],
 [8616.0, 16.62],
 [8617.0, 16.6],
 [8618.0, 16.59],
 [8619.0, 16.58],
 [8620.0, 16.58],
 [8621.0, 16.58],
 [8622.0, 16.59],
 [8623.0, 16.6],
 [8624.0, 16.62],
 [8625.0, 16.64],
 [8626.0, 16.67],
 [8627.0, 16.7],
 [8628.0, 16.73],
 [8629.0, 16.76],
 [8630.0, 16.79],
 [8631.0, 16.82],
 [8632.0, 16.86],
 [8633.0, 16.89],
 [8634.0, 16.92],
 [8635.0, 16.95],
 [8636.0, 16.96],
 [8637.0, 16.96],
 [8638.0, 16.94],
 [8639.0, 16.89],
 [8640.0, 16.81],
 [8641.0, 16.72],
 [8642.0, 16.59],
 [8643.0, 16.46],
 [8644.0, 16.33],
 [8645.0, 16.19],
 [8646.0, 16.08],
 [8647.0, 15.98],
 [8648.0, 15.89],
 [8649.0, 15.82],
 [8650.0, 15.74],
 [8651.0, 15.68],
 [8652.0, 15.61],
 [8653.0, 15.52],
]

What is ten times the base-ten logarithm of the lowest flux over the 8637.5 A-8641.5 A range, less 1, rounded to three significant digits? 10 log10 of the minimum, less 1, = 11.2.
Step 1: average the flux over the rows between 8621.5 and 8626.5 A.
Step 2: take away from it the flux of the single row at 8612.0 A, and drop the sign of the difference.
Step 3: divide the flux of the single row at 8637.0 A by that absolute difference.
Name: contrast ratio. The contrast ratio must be 177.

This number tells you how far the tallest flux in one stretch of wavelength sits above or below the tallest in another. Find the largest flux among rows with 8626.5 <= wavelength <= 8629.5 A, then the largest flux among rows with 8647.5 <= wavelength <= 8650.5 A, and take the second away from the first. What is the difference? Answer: 0.87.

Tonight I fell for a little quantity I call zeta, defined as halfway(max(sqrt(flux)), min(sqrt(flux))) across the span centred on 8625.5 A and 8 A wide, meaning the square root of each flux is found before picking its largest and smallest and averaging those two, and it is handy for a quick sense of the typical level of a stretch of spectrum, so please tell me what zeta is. 4.08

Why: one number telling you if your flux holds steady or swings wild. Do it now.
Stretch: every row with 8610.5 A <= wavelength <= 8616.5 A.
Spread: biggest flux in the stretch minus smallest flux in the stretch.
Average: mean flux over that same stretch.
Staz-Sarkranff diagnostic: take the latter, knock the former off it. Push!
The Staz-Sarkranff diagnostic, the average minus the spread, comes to 16.6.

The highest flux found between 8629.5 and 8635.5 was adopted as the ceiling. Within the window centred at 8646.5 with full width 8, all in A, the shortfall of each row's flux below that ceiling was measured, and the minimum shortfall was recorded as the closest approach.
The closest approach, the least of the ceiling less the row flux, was 0.5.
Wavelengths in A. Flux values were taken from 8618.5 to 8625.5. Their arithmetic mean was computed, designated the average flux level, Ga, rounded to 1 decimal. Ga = 16.6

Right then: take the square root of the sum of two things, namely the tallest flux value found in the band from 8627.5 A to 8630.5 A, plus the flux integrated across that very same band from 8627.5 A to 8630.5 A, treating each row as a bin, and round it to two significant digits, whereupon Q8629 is 8.2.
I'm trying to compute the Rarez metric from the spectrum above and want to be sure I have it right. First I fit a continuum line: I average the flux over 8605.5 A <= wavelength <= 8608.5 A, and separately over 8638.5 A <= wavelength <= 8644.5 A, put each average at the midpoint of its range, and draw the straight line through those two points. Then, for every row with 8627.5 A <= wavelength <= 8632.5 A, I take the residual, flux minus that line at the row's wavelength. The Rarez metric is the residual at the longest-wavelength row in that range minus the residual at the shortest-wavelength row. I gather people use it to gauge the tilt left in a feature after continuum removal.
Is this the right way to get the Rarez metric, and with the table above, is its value 0.12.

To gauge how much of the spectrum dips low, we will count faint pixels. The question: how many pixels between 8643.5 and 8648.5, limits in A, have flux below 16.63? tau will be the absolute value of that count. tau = 5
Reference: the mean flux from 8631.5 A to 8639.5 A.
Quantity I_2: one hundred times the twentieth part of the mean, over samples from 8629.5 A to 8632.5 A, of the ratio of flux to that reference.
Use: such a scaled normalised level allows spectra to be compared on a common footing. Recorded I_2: 4.97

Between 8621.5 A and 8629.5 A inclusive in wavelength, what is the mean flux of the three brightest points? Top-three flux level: 16.7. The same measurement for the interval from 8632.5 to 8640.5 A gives 17.0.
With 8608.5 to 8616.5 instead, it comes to 16.7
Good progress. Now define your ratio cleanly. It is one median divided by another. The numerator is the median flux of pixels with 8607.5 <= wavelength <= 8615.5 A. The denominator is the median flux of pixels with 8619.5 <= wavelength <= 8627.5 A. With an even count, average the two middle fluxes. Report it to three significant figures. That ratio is 1.00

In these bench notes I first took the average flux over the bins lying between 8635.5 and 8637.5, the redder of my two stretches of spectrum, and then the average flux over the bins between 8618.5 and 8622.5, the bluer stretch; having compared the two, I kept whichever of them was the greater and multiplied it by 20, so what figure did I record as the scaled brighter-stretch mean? 339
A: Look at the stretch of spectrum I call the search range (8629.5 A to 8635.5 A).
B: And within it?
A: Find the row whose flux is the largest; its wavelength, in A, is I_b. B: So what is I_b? 8635.0 A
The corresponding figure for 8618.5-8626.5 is 8626.0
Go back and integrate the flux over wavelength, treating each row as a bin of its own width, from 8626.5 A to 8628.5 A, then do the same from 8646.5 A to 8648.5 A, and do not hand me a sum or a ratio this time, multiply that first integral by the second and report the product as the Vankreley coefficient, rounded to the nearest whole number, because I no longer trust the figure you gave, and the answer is 1065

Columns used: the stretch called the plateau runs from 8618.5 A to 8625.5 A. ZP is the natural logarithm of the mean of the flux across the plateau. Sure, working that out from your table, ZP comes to 2.809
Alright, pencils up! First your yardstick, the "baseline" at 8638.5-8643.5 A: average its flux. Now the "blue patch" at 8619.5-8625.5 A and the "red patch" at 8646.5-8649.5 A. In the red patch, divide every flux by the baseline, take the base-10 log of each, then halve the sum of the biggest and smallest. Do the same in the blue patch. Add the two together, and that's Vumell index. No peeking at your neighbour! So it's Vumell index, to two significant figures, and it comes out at -0.023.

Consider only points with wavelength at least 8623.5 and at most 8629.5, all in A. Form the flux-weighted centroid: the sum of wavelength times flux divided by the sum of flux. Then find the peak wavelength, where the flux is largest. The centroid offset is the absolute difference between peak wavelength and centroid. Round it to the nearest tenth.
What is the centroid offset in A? 2.5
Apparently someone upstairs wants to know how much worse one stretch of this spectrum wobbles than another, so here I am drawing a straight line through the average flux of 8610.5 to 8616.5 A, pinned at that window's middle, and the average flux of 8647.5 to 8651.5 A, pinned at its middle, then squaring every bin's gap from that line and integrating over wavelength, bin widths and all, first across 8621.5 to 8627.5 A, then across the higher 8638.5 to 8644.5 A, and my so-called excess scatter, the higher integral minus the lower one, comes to 2.3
